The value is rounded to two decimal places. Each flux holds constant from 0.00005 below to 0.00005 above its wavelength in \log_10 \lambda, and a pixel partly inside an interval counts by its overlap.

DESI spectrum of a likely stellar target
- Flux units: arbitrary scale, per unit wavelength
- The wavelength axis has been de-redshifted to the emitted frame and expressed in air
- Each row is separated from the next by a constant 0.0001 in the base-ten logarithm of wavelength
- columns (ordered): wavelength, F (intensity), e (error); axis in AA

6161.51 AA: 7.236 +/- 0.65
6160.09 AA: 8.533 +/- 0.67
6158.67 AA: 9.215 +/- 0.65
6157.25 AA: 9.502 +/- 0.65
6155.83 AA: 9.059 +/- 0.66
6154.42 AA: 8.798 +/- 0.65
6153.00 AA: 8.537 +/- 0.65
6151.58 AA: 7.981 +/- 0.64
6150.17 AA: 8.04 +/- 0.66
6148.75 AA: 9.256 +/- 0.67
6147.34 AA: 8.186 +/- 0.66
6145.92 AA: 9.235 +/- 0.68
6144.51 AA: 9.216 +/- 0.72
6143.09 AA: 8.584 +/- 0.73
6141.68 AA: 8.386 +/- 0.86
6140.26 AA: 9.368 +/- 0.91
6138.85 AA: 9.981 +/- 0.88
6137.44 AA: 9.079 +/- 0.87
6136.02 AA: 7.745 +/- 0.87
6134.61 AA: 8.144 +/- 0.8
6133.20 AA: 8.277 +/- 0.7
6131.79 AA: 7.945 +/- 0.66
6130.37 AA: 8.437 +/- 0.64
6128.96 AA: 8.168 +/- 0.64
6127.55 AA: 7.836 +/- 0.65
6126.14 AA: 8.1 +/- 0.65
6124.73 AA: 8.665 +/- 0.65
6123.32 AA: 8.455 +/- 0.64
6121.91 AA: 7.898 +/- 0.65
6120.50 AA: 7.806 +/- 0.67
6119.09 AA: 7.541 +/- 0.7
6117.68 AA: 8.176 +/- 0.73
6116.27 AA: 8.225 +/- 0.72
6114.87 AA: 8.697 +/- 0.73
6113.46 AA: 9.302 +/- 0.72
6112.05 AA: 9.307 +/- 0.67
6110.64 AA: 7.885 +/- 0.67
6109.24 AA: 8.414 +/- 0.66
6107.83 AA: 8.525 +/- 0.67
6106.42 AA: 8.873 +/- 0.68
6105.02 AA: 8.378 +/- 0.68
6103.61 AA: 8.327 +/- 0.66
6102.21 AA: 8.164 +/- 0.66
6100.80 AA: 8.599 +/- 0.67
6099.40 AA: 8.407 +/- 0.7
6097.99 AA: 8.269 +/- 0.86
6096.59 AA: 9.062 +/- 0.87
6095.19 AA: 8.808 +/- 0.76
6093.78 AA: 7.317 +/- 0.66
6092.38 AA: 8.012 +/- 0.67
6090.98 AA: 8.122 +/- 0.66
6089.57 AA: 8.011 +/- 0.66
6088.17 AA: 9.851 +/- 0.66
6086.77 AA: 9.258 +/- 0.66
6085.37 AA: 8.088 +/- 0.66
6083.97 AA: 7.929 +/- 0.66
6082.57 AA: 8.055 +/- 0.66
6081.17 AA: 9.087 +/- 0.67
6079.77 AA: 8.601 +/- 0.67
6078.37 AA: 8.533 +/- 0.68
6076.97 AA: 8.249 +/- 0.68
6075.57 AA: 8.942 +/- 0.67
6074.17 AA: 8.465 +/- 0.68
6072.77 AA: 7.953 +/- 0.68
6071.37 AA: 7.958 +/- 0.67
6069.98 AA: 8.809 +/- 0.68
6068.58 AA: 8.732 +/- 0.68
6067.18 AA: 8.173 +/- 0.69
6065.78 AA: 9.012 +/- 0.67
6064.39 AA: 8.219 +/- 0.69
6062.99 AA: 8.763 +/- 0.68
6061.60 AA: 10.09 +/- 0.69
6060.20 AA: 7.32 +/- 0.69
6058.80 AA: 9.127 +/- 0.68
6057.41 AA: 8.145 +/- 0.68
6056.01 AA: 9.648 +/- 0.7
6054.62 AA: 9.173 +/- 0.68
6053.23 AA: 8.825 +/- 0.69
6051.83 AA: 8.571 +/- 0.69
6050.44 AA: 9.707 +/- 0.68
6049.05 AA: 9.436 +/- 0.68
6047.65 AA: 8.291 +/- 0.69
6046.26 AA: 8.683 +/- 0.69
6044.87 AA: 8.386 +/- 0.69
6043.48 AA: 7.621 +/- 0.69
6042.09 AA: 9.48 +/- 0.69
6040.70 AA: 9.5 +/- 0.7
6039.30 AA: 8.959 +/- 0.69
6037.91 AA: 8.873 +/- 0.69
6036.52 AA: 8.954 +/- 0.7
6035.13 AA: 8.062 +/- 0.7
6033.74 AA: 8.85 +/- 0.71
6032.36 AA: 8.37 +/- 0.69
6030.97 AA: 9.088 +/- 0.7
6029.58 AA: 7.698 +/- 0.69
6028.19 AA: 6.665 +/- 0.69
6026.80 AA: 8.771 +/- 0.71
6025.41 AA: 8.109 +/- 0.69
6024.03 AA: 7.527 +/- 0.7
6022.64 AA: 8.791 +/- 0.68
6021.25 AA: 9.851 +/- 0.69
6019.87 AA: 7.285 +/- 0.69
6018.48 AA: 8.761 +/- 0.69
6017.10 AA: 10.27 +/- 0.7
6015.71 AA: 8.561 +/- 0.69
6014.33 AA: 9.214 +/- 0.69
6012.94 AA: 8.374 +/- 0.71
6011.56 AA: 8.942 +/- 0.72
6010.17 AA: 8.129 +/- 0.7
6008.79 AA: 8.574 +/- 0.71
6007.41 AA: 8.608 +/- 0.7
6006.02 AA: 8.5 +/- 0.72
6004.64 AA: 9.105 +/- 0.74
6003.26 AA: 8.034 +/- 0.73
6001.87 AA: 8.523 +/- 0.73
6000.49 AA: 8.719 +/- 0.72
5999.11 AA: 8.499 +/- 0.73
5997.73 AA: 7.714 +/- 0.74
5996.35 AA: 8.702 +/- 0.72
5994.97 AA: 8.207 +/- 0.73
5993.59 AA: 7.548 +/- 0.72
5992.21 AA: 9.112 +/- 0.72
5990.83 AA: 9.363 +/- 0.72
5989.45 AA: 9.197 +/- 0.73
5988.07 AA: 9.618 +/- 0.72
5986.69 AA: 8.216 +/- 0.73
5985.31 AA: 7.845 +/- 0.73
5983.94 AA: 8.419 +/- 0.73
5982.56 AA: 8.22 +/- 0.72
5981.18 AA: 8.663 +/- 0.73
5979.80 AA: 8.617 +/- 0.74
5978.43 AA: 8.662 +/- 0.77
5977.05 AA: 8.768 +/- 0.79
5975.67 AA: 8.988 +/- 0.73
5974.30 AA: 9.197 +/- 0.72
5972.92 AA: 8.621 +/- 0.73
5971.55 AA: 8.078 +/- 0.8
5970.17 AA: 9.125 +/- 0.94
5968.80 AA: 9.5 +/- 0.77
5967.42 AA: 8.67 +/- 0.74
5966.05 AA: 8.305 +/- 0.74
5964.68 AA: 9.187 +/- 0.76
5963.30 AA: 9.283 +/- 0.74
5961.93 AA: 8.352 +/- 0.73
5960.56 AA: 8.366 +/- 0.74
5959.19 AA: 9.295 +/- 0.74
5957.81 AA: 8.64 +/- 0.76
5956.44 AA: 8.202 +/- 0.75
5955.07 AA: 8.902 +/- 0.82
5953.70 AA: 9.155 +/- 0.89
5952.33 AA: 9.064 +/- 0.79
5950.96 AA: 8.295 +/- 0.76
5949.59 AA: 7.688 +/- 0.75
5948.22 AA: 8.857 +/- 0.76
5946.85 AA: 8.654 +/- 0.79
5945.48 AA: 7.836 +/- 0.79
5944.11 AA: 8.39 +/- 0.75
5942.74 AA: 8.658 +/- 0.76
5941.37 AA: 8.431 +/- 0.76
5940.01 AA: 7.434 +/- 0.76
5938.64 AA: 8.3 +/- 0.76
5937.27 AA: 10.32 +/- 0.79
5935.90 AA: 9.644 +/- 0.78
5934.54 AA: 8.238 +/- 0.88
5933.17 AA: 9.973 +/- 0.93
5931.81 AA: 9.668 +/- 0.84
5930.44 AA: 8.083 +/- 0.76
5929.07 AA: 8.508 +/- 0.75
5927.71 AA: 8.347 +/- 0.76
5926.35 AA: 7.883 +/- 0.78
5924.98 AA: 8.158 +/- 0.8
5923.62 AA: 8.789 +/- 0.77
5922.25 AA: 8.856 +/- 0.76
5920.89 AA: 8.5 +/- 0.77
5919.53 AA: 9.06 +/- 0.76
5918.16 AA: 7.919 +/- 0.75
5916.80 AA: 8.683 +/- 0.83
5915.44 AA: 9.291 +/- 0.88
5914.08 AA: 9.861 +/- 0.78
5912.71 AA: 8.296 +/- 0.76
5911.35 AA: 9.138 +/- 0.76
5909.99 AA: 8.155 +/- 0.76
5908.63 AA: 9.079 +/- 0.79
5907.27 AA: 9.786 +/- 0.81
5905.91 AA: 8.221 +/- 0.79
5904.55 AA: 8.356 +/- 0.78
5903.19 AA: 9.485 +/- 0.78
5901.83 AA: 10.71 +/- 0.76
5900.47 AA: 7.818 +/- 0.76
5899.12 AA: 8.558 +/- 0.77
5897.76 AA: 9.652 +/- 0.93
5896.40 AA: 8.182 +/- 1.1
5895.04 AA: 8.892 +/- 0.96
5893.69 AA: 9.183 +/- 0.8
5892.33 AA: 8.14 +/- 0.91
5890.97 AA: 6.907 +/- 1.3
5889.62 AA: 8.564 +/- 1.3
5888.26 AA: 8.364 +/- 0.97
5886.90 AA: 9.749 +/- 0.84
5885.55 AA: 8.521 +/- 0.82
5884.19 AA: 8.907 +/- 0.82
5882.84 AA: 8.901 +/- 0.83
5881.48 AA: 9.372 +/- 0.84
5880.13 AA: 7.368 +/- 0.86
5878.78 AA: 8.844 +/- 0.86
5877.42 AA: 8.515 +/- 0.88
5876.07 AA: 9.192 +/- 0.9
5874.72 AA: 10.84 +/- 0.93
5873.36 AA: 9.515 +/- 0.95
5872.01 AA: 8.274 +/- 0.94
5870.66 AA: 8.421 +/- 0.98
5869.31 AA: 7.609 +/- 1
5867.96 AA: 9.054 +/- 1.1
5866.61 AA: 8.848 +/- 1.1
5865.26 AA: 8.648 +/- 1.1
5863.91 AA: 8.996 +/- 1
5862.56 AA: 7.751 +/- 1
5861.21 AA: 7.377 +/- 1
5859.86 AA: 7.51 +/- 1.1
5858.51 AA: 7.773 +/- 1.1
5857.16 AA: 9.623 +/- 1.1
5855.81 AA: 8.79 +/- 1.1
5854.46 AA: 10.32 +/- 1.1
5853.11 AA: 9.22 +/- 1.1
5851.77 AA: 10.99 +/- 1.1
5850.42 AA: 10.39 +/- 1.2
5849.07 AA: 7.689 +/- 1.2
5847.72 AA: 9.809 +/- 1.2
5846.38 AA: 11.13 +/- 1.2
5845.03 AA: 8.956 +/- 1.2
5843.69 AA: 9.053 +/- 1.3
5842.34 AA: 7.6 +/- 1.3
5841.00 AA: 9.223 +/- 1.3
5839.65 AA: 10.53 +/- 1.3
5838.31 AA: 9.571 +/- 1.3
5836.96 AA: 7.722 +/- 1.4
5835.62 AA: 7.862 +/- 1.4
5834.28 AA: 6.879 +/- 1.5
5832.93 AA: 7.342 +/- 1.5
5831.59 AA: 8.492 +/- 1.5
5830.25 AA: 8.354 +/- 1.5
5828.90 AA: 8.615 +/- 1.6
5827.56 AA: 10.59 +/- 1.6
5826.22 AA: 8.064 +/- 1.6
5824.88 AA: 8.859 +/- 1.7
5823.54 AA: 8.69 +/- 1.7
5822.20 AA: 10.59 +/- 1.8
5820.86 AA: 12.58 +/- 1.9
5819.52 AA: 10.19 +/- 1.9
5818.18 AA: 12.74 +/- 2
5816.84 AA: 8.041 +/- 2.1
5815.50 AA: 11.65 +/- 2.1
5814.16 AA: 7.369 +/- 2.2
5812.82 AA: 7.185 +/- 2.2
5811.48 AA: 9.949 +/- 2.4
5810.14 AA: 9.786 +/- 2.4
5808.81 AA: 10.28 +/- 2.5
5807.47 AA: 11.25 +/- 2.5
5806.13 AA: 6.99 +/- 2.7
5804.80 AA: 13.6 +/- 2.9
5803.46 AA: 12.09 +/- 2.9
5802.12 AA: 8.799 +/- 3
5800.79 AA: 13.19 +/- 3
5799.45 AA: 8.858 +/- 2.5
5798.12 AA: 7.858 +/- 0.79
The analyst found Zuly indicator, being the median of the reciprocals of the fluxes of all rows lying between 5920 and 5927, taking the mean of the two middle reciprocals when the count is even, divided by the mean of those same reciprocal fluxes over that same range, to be 0.99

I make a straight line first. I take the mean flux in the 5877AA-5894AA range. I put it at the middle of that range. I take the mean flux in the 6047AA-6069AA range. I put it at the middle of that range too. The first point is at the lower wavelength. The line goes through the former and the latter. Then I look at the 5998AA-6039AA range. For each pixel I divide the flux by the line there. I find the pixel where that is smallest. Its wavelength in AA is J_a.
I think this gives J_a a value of 6028.19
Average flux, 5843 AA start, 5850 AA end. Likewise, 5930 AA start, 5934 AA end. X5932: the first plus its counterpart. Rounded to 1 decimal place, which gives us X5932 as 18.6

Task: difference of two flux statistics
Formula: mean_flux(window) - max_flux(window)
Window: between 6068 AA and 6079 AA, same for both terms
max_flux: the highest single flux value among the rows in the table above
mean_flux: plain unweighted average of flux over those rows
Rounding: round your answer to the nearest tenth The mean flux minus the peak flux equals -0.5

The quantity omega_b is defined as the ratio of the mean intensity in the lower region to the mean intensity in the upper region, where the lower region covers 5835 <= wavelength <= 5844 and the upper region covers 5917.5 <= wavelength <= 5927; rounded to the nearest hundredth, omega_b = 1.04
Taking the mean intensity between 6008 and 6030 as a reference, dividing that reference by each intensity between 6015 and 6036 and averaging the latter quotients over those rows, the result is 1.02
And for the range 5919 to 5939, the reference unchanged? 0.97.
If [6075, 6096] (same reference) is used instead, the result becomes 1.01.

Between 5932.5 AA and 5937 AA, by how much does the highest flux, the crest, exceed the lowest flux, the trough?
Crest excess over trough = 1.7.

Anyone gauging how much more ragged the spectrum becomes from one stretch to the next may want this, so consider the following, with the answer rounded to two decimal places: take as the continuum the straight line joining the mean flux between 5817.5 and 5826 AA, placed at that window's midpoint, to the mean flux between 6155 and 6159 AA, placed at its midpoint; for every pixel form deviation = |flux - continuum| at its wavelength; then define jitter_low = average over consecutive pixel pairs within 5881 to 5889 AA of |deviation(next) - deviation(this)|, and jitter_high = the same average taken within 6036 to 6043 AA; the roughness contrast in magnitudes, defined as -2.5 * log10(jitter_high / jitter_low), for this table 1.45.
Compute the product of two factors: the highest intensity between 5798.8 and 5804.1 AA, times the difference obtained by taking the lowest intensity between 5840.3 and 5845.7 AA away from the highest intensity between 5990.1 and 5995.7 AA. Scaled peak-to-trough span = 23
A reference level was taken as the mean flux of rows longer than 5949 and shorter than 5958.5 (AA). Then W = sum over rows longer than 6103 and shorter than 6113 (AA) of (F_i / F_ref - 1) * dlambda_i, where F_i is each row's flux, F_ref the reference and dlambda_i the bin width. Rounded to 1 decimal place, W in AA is 0.0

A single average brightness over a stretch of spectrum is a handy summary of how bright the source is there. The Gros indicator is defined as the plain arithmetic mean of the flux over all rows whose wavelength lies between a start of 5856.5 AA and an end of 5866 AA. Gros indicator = 8.2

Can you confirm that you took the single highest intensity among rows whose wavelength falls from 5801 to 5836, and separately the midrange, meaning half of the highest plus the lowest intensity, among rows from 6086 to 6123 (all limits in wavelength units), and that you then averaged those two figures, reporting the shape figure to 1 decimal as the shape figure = 11.1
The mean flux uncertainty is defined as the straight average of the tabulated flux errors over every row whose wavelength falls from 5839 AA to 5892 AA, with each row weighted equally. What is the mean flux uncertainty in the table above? 1.06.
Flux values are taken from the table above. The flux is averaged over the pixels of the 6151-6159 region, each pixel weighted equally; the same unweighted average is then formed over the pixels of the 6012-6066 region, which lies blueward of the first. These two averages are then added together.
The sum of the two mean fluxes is 17.5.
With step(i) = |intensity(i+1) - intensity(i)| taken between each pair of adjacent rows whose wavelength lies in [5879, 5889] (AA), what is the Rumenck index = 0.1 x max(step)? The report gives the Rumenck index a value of 0.20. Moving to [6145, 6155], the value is 0.12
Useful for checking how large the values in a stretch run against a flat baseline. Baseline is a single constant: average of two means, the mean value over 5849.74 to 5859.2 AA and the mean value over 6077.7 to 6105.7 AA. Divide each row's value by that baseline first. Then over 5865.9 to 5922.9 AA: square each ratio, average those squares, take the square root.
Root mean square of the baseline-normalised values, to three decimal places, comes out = 0.980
